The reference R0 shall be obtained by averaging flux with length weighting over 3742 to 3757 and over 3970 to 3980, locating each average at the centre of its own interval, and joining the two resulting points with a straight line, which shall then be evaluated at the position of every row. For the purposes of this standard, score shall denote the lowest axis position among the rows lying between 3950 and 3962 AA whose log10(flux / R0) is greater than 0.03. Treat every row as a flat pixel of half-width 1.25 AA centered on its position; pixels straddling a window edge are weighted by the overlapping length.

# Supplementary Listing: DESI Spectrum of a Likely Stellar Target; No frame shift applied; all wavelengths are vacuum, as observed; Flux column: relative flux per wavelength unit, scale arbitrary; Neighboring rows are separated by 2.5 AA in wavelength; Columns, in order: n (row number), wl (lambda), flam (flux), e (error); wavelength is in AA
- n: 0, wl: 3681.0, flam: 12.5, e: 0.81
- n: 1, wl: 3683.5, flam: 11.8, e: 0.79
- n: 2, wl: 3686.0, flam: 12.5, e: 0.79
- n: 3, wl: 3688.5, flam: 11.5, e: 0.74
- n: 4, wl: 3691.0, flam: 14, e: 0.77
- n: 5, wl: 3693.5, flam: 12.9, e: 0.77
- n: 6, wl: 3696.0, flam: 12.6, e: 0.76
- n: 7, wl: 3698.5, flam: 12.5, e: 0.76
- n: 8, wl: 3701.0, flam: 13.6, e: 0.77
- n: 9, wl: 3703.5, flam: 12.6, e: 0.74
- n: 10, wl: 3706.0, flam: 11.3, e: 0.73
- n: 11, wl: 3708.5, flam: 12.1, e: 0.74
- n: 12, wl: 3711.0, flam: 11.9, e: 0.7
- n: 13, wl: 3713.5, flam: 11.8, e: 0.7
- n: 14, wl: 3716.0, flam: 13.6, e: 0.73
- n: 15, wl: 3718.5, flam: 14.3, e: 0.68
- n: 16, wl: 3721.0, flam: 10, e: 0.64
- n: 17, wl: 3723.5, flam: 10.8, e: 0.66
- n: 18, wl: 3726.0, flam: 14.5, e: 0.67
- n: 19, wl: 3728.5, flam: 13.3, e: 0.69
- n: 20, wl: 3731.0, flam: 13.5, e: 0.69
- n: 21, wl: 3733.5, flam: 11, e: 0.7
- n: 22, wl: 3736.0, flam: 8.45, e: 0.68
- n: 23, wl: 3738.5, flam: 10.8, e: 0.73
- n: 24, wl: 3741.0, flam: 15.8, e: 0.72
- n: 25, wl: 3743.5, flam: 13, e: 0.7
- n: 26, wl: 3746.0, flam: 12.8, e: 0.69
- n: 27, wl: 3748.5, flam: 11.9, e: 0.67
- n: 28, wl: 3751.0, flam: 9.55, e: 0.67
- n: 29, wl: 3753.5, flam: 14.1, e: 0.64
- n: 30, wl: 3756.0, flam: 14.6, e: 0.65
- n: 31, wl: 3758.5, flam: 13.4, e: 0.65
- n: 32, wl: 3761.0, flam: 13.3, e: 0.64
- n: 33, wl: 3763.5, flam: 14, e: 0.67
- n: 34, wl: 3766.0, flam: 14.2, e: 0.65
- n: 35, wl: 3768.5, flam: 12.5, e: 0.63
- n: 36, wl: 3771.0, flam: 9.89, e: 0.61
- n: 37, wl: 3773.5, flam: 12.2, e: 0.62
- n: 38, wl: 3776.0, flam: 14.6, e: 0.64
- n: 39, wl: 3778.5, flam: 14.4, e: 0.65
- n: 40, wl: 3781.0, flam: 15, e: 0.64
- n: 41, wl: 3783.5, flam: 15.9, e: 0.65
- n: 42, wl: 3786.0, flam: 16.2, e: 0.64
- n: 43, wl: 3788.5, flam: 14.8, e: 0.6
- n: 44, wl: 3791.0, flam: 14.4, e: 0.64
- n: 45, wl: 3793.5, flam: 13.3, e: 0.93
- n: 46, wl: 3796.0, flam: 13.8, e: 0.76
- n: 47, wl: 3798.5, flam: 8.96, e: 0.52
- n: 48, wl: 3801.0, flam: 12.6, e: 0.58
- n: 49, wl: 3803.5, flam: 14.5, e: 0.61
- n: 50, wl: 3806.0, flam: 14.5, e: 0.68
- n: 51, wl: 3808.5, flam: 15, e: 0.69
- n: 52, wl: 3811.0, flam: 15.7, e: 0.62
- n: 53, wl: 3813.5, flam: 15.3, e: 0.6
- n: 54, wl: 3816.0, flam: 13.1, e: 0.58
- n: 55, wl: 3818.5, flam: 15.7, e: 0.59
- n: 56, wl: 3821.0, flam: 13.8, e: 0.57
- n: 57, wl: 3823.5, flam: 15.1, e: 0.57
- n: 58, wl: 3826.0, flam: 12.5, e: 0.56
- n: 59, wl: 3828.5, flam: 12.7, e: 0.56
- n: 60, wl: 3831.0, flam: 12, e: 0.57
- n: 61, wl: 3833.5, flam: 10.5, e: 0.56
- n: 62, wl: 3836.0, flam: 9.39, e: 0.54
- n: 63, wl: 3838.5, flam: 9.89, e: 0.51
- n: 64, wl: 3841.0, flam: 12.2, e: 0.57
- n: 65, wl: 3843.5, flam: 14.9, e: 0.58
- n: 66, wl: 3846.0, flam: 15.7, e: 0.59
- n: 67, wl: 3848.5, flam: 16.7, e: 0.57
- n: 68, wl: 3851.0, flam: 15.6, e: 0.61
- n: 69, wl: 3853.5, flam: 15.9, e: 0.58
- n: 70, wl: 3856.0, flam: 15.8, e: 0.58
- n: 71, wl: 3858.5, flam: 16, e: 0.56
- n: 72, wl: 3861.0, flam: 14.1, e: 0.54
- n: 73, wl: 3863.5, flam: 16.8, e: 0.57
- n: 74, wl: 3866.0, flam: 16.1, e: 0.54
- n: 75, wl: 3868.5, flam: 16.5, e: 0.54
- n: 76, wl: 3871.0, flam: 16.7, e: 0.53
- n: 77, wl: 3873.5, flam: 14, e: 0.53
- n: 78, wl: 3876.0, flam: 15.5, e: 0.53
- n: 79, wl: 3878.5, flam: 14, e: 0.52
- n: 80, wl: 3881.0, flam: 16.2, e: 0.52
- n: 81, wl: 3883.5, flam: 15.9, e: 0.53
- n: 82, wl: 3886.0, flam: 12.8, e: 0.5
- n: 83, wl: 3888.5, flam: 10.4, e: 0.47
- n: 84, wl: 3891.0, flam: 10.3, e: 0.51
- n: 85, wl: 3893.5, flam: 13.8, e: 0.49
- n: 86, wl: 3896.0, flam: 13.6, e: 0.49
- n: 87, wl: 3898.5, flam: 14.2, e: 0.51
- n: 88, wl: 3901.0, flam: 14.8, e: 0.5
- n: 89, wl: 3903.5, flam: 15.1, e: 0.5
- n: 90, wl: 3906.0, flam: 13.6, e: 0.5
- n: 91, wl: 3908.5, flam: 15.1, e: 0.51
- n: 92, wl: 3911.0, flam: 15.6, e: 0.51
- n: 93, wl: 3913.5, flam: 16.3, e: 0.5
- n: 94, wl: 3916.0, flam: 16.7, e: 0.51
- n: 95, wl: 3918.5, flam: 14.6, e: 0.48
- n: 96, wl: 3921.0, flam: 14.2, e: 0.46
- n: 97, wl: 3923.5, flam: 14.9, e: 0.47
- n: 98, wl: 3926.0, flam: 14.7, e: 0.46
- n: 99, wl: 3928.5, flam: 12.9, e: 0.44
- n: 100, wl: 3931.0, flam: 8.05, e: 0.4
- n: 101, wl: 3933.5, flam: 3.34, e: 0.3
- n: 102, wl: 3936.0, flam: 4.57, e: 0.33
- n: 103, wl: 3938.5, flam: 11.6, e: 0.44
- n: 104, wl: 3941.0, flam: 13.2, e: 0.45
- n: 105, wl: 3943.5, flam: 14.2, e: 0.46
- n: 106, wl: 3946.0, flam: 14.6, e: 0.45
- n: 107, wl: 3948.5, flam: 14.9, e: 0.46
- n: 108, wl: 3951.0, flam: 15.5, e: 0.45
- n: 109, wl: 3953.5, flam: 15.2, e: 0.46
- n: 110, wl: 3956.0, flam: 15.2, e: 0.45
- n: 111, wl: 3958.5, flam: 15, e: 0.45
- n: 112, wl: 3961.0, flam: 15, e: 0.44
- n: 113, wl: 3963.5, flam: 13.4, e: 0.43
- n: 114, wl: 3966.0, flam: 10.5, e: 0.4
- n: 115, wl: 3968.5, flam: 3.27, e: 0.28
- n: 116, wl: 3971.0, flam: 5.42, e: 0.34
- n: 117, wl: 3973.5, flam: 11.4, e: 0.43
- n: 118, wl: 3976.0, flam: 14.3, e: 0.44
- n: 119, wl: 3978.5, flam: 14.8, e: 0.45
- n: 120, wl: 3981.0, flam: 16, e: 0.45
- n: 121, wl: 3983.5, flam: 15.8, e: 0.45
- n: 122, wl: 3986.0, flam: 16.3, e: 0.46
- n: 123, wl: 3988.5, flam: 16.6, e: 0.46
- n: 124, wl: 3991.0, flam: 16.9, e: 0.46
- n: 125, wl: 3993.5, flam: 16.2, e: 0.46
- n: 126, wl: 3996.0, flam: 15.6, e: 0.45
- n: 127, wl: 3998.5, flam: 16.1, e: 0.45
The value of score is 3951.0 AA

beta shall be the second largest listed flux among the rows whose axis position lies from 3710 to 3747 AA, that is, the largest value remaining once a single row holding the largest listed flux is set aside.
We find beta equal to 14.5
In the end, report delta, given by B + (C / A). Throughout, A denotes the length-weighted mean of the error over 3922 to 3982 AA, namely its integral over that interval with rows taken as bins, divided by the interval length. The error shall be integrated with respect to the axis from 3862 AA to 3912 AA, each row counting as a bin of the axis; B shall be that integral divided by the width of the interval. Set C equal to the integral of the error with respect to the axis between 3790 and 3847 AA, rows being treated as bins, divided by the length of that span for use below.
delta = 1.95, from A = 0.42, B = 0.52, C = 0.61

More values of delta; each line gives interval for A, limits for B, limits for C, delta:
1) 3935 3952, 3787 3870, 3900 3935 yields 1.67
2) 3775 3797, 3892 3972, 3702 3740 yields 1.47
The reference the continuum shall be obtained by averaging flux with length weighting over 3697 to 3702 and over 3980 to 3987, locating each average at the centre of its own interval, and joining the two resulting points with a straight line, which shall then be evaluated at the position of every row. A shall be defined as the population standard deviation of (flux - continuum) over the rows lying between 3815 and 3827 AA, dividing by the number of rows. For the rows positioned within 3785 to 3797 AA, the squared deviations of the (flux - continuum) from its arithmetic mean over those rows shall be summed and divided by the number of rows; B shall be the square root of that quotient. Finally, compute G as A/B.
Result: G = 1.2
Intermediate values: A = 1.2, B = 1.03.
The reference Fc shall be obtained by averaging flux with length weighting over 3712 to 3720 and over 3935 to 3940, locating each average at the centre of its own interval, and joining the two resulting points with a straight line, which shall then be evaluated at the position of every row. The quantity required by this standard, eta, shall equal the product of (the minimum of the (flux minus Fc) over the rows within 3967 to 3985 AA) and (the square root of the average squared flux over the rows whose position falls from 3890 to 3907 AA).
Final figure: -63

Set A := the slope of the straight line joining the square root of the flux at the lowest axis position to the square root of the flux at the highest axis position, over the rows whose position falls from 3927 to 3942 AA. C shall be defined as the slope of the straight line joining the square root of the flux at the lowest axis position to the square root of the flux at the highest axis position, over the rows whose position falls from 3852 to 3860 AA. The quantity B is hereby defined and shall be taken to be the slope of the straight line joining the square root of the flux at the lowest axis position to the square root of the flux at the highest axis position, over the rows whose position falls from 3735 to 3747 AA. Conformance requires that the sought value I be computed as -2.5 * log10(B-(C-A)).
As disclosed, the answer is 2.92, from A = 0.003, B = 0.07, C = 0.003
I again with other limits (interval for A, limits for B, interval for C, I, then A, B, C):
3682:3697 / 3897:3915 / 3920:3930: 3.24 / 0.009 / 0.02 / -0.024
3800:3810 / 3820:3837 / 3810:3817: 2.91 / 0.043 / -0.04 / -0.069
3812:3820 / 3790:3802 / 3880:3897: 5.23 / 0.010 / -0.02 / -0.022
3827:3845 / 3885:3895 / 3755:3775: 3.11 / 0.020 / 0.02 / -0.019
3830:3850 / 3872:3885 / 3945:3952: 3.58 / 0.036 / 0.02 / 0.023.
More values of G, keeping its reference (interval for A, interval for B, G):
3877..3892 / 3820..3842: 1.3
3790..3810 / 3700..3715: 2.4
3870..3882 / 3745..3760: 0.7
